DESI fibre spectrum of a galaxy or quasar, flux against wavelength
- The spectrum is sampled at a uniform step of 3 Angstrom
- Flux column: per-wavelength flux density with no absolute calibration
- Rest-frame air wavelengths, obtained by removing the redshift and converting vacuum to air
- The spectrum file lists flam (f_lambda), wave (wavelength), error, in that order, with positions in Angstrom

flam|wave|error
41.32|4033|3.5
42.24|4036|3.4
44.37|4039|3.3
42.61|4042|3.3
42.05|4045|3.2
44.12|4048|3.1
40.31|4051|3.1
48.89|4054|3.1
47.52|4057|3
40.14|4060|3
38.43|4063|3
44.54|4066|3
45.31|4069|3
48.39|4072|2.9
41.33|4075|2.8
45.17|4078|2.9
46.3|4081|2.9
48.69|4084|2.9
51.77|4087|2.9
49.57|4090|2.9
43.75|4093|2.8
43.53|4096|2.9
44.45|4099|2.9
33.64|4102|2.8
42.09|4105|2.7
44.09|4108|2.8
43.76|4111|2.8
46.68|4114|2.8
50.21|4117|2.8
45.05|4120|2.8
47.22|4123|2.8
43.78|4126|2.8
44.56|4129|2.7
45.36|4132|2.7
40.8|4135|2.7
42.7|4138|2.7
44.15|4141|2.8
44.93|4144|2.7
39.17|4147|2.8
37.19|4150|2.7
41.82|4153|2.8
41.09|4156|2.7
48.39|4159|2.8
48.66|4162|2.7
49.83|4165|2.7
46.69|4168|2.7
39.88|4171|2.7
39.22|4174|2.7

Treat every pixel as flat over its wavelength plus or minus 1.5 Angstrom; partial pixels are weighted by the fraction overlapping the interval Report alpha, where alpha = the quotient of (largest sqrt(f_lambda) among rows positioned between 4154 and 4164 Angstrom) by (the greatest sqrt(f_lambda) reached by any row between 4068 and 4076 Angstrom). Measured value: 1.00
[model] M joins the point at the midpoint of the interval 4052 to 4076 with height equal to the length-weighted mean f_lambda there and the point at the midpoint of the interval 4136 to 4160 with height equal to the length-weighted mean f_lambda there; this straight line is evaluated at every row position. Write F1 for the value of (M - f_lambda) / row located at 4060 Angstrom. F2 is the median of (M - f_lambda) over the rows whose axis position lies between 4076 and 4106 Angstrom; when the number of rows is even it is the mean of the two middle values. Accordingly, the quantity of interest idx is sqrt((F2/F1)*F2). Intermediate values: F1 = 4.3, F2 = -1.10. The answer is 0.5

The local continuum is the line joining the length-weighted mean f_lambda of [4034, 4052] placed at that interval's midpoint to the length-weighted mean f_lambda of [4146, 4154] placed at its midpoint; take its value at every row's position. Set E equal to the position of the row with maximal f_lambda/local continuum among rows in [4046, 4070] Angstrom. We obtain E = 4054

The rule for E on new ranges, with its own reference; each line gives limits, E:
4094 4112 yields 4099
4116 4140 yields 4117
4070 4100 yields 4087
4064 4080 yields 4072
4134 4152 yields 4144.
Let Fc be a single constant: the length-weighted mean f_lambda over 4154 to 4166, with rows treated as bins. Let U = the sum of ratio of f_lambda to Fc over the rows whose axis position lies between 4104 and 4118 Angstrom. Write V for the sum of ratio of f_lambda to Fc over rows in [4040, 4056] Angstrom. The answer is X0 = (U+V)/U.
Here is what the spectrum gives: 1.96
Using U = 4.86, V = 4.67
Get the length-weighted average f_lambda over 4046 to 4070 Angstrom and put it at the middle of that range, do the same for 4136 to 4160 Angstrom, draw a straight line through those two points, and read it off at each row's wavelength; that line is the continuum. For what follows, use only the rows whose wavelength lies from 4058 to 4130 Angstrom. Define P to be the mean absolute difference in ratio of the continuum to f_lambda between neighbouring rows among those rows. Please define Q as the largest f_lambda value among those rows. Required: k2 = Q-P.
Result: 51.7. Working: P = 0.078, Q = 51.77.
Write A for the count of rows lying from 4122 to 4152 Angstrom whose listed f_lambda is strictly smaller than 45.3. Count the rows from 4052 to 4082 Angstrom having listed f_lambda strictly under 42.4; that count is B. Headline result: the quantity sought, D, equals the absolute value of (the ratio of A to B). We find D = 2.7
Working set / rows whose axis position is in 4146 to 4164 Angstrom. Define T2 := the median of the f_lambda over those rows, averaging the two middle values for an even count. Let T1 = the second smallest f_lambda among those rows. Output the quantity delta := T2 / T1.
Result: 1.06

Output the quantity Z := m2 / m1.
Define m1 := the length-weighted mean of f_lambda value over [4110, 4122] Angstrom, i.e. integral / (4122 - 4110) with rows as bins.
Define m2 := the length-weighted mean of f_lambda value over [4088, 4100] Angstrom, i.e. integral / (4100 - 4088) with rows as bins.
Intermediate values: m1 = 46.6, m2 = 46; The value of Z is 0.980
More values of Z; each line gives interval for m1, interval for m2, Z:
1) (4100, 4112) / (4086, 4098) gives 1.145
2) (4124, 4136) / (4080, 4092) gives 1.116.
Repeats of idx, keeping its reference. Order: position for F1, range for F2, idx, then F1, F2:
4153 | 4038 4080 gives 1.0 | 0.3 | 0.55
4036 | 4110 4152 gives 1.1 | 2.7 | -1.77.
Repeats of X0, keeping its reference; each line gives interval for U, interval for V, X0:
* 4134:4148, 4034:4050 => 2.02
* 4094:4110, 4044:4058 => 2.07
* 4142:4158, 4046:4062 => 2.08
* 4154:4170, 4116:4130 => 1.98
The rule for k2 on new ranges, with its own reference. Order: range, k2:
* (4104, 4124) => 50.2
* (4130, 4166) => 49.8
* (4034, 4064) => 48.8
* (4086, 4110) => 51.7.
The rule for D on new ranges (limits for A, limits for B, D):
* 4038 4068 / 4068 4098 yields 8.0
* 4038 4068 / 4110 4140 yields 8.0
